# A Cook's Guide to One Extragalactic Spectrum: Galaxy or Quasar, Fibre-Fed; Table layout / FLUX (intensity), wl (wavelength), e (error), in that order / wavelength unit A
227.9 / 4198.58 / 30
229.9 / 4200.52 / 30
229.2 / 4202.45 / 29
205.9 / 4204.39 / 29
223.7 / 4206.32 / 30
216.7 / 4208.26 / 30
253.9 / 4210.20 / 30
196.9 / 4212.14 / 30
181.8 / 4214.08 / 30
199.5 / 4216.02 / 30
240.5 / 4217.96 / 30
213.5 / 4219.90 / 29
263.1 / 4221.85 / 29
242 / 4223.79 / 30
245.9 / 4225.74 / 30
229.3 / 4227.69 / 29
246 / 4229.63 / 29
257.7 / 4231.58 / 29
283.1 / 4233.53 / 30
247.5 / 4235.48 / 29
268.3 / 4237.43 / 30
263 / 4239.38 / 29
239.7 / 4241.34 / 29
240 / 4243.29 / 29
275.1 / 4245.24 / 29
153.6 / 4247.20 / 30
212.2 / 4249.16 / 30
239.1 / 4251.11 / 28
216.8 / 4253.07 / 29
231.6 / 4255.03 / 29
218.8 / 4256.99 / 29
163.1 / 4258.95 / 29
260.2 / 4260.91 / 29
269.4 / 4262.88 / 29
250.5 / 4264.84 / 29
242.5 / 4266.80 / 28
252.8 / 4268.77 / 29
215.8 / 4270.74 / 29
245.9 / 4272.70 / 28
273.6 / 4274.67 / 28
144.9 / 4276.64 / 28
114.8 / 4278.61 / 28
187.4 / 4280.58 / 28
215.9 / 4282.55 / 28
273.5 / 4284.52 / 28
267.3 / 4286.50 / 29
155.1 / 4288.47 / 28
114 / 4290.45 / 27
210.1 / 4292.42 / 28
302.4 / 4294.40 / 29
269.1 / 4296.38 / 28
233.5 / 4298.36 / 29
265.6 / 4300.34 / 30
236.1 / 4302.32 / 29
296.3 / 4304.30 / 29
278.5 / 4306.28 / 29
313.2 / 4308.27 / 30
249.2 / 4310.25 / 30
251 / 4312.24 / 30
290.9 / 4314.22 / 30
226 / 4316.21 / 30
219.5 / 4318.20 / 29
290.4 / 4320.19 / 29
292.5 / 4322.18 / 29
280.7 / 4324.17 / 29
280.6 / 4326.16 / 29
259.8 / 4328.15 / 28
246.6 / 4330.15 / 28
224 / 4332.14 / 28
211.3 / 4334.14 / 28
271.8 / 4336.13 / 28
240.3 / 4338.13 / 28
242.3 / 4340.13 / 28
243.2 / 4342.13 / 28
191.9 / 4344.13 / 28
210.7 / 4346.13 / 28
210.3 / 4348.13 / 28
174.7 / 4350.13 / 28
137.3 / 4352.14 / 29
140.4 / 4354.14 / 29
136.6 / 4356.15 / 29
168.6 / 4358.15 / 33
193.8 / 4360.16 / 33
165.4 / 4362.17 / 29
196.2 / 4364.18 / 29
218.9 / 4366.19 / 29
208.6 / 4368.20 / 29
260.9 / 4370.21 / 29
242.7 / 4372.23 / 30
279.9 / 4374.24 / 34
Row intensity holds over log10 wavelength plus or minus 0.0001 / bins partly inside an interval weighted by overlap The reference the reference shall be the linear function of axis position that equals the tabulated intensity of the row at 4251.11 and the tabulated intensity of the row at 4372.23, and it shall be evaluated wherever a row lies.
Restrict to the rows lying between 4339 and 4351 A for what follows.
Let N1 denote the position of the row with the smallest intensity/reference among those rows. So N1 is 4350.13 A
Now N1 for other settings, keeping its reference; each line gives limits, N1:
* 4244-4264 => 4247.20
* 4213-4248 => 4247.20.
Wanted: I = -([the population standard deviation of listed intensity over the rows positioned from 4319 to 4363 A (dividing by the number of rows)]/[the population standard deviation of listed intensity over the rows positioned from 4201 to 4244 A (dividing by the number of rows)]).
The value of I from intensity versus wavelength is -2.0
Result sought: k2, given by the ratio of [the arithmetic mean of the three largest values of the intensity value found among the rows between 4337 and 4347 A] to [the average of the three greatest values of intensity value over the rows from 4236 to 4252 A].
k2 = 0.90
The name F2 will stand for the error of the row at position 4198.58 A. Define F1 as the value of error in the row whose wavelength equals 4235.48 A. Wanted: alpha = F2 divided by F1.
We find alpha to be 1.03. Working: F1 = 29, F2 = 30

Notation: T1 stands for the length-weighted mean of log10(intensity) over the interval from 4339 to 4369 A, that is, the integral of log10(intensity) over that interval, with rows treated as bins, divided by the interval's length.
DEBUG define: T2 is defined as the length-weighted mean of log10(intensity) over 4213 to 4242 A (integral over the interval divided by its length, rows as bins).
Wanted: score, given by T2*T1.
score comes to 5.40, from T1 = 2.27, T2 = 2.380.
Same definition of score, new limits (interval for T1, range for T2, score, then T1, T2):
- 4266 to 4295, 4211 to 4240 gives 5.48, 2.31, 2.374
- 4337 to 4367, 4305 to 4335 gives 5.49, 2.27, 2.414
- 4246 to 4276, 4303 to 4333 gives 5.70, 2.35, 2.423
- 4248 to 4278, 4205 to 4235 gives 5.56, 2.35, 2.364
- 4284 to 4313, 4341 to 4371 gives 5.41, 2.38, 2.272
